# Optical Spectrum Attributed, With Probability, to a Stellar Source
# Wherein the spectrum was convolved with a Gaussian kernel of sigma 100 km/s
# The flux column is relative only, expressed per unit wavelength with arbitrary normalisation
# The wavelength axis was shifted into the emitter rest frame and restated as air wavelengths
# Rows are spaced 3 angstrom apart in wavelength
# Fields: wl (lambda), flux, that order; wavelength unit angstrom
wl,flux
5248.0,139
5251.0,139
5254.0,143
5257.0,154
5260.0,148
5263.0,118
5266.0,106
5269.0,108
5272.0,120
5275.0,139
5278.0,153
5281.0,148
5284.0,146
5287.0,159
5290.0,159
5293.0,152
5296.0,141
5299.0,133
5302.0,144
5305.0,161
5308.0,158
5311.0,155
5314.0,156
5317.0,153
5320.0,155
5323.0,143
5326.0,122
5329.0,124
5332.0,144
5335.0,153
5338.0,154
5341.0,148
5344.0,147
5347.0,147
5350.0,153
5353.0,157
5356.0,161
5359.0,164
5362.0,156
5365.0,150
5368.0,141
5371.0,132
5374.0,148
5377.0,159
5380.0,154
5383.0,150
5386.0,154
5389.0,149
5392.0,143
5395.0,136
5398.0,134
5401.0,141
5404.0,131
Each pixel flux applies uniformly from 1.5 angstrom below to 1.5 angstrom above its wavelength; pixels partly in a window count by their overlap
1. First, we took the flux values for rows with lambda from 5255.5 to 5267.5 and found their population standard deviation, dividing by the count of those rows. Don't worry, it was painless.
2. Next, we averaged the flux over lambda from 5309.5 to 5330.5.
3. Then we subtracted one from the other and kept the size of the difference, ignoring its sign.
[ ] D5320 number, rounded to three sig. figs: 124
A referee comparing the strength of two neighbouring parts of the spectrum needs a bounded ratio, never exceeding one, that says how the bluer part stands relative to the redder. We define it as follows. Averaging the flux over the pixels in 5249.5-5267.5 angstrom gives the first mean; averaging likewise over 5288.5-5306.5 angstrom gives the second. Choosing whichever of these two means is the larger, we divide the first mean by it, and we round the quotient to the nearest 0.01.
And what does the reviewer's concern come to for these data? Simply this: 0.91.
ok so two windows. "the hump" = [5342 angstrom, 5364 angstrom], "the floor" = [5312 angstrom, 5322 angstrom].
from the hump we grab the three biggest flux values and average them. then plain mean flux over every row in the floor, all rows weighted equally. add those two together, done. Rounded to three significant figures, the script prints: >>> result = 315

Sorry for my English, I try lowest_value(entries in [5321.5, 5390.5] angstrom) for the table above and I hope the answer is 122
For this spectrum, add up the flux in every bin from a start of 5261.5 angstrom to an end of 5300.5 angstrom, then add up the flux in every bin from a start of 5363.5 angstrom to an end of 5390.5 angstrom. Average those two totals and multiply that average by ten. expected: 15595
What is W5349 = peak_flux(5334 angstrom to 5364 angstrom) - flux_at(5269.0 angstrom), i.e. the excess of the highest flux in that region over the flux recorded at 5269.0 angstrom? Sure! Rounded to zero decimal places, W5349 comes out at 56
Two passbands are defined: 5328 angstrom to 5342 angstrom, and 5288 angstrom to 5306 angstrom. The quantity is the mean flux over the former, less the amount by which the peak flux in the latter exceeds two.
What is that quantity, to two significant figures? -14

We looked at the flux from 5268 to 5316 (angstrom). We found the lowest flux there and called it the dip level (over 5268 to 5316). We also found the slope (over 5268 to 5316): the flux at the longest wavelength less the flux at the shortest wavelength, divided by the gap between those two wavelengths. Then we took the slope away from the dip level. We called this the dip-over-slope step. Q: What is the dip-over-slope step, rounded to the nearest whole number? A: 107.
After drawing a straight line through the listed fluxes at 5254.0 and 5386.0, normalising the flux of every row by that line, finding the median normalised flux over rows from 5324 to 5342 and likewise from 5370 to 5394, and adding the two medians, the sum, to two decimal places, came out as 1.95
